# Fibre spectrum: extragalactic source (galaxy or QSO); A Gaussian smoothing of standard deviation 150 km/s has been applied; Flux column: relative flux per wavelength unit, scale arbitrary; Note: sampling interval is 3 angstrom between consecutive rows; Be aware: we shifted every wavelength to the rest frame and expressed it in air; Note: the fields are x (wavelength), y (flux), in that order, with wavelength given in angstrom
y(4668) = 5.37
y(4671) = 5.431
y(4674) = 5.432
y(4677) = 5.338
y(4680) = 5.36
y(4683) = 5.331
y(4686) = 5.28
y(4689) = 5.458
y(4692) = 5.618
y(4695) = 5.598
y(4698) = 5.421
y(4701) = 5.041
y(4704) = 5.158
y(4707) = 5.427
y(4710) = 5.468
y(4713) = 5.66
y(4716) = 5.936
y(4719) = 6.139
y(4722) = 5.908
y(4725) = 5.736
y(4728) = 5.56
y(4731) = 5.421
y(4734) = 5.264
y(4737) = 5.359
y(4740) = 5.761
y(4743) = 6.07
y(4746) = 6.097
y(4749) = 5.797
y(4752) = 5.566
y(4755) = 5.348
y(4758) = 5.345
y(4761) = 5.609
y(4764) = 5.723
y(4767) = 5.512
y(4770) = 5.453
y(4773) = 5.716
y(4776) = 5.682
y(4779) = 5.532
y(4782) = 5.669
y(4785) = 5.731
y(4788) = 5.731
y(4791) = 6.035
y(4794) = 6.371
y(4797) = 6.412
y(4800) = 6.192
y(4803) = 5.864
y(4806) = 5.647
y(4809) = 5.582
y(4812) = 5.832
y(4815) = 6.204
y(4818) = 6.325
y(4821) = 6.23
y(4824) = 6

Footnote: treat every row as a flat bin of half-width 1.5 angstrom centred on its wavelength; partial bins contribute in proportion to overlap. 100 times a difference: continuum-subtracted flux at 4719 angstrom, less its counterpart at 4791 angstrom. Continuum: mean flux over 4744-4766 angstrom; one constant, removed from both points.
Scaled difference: 10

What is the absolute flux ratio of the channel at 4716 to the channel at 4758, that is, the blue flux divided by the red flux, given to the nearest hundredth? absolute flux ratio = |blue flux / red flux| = 1.11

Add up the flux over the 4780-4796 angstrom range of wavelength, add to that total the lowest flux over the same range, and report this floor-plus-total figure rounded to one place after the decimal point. 35.2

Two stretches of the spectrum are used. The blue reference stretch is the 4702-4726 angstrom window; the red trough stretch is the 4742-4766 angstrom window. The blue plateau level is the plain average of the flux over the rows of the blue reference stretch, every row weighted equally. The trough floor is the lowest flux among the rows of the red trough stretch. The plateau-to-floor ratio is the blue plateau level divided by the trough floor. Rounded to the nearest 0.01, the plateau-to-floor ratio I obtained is 1.06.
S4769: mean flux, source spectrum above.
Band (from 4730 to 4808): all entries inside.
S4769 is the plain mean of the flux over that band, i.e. 5.73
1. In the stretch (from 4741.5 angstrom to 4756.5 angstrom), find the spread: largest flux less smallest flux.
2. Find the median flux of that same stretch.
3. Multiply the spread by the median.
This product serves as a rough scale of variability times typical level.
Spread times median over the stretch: 4.3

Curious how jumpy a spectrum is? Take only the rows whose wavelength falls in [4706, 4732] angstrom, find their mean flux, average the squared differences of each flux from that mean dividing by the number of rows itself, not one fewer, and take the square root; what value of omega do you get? 0.240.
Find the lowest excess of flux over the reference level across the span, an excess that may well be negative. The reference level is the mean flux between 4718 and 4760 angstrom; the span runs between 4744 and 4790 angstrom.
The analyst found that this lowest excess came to -0.32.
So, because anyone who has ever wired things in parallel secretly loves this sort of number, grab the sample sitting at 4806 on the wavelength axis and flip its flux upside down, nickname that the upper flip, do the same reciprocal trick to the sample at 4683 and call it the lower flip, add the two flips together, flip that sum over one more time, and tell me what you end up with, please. 2.74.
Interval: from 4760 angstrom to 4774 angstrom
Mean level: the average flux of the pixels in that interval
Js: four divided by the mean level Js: 0.714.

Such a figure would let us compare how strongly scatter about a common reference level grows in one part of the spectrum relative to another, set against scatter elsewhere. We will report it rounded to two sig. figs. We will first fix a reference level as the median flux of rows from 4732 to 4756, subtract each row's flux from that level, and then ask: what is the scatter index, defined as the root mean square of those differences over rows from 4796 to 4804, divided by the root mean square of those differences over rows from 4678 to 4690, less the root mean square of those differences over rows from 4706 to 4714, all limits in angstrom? 1.6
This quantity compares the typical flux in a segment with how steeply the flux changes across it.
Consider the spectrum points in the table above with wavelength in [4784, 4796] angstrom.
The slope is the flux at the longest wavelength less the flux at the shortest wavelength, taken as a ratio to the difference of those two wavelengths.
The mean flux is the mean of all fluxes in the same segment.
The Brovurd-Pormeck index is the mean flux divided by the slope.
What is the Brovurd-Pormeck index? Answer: 84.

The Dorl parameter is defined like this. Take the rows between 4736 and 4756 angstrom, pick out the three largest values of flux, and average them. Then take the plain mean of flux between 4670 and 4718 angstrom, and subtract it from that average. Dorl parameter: 0.55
